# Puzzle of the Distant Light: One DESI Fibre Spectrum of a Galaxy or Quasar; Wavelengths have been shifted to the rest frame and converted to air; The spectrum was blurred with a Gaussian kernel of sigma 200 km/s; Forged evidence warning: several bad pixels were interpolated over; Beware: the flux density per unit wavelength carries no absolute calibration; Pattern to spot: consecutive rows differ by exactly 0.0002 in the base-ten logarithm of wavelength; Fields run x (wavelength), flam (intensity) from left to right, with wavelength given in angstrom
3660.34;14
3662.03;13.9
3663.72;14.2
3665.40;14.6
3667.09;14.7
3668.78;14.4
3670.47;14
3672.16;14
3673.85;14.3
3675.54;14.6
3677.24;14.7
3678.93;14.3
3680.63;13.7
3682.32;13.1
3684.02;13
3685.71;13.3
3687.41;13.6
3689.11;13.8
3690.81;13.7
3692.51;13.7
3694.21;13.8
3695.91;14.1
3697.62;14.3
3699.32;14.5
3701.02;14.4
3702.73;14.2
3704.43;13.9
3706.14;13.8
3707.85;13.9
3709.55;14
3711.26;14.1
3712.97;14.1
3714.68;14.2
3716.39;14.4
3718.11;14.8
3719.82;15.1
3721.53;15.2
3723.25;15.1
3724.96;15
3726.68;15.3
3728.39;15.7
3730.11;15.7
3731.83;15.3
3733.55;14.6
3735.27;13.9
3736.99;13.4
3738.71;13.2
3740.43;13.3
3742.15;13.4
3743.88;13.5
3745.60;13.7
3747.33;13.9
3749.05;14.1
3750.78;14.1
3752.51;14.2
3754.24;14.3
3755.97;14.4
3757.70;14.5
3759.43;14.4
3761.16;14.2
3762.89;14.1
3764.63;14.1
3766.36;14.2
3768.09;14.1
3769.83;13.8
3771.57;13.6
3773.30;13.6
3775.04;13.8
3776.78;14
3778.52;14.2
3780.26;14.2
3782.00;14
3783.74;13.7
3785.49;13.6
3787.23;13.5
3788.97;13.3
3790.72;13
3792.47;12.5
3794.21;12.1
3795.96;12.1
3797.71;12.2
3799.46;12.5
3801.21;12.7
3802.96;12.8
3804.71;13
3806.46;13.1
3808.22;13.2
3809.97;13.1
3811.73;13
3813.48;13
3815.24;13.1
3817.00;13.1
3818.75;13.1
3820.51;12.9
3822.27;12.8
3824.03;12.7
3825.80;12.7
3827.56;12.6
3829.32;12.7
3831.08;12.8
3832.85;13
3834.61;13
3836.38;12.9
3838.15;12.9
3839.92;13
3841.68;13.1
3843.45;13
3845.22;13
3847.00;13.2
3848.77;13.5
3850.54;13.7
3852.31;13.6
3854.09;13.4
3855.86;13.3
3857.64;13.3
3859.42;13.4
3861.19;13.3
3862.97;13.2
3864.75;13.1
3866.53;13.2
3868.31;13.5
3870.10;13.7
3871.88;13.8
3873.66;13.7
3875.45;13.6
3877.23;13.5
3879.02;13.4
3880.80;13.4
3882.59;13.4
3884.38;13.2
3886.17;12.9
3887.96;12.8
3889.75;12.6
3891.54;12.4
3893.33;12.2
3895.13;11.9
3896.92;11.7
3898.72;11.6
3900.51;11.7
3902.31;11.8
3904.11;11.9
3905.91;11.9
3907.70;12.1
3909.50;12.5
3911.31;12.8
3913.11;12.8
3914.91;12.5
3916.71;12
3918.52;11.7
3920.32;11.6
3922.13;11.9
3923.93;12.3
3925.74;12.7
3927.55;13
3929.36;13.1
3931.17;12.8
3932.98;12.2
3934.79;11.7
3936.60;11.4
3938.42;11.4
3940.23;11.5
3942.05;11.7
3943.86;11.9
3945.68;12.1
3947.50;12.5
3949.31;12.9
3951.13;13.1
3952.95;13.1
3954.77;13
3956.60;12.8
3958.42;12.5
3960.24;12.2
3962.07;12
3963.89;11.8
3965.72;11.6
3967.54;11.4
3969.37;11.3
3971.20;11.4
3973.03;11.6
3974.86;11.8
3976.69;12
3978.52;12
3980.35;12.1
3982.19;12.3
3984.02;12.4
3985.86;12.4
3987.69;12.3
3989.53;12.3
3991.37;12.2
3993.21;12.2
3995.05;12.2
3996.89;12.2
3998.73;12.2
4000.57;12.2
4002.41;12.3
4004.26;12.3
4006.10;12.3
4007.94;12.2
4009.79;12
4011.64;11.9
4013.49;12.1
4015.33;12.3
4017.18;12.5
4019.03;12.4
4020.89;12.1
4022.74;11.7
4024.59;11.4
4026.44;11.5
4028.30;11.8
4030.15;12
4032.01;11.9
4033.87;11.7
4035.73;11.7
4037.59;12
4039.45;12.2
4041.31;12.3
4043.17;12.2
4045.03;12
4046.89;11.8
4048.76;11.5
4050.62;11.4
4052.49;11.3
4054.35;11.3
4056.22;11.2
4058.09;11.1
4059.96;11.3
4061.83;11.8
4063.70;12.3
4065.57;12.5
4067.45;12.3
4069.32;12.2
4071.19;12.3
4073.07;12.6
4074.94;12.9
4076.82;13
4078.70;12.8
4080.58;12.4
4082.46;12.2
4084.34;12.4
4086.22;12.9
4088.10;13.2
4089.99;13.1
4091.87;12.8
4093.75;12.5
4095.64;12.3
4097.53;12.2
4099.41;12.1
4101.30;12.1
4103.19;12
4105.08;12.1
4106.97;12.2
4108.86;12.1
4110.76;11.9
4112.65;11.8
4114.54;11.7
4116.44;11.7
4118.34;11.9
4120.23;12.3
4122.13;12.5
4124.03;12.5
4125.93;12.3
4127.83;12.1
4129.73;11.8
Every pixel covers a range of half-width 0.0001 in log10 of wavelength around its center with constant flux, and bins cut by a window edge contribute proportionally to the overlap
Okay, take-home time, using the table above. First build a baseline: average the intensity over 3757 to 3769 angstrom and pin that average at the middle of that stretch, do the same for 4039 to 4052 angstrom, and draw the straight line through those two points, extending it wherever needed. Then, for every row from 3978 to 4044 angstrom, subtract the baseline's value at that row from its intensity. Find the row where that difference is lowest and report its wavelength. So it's 4024.59 angstrom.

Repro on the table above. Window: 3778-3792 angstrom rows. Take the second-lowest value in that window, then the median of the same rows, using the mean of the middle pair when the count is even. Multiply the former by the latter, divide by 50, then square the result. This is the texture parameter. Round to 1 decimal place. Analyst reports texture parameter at 13.2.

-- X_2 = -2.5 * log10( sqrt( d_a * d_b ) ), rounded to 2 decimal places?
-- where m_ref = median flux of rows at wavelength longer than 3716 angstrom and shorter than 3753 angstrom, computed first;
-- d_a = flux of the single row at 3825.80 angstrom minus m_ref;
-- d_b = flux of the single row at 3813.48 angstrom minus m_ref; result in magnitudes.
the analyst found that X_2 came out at -0.40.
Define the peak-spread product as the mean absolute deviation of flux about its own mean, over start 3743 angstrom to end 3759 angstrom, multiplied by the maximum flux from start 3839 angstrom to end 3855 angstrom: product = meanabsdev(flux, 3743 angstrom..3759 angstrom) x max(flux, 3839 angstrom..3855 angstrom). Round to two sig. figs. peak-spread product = 3.5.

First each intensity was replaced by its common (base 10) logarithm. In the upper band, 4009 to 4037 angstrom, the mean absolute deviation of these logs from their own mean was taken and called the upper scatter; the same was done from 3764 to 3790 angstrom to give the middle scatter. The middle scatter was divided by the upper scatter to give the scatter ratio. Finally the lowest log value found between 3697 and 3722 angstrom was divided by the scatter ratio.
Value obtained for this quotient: 1.3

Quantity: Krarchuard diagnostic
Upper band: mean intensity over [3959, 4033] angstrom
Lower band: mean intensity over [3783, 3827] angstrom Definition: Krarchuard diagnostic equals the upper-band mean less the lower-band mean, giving -0.9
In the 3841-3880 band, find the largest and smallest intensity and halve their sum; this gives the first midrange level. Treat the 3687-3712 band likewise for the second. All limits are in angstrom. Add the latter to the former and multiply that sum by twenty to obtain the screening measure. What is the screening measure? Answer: 549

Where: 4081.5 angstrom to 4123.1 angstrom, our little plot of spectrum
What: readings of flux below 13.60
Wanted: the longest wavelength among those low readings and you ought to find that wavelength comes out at 4122.13 angstrom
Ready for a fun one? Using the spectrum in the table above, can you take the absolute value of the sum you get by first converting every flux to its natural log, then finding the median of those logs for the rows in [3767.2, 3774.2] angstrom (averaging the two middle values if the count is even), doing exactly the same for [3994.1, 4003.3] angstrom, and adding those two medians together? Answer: 5.12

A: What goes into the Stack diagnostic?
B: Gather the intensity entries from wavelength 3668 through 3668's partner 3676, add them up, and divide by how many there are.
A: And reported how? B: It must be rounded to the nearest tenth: 14.3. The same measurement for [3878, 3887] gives 13.3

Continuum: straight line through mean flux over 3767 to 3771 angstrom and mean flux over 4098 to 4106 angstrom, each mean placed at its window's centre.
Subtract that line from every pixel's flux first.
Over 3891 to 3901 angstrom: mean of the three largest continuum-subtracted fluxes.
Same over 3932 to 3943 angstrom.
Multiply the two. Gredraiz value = 1.2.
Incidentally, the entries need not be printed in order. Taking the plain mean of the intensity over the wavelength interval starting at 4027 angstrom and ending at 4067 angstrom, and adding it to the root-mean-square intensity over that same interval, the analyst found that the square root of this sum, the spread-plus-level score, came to 4.85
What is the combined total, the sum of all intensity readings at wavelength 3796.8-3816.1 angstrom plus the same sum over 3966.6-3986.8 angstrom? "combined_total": 272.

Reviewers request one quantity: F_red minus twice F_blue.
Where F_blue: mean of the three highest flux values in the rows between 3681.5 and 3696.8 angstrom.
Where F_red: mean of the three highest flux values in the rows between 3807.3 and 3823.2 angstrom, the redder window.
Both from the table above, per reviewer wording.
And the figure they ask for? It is -15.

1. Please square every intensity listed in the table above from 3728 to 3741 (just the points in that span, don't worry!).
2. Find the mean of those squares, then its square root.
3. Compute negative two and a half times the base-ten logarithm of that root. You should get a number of -2.90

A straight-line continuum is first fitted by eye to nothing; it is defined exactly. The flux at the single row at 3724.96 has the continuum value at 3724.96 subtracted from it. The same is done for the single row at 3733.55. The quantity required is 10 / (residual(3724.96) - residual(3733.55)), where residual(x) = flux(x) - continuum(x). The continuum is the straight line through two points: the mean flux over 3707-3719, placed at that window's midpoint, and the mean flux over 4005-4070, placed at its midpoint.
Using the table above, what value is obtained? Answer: 30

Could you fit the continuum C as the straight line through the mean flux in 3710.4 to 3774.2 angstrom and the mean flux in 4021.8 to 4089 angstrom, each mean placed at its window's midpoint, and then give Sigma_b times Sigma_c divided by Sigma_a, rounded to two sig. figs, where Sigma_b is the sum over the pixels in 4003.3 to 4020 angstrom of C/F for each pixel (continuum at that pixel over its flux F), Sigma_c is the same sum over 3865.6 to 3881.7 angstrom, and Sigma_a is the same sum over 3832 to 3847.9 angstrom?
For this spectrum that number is 8.6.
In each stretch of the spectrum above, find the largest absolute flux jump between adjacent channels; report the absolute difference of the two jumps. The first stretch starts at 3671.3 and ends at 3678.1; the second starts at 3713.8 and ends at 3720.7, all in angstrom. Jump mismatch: 0.10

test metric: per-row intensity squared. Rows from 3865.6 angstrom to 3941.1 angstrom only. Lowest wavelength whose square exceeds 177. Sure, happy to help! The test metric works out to 3868.31 angstrom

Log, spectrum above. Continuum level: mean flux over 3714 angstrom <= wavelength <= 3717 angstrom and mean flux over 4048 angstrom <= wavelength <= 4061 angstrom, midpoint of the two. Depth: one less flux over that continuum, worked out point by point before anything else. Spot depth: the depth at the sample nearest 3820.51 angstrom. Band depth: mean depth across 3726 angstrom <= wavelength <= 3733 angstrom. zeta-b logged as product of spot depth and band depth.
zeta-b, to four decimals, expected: 0.0016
